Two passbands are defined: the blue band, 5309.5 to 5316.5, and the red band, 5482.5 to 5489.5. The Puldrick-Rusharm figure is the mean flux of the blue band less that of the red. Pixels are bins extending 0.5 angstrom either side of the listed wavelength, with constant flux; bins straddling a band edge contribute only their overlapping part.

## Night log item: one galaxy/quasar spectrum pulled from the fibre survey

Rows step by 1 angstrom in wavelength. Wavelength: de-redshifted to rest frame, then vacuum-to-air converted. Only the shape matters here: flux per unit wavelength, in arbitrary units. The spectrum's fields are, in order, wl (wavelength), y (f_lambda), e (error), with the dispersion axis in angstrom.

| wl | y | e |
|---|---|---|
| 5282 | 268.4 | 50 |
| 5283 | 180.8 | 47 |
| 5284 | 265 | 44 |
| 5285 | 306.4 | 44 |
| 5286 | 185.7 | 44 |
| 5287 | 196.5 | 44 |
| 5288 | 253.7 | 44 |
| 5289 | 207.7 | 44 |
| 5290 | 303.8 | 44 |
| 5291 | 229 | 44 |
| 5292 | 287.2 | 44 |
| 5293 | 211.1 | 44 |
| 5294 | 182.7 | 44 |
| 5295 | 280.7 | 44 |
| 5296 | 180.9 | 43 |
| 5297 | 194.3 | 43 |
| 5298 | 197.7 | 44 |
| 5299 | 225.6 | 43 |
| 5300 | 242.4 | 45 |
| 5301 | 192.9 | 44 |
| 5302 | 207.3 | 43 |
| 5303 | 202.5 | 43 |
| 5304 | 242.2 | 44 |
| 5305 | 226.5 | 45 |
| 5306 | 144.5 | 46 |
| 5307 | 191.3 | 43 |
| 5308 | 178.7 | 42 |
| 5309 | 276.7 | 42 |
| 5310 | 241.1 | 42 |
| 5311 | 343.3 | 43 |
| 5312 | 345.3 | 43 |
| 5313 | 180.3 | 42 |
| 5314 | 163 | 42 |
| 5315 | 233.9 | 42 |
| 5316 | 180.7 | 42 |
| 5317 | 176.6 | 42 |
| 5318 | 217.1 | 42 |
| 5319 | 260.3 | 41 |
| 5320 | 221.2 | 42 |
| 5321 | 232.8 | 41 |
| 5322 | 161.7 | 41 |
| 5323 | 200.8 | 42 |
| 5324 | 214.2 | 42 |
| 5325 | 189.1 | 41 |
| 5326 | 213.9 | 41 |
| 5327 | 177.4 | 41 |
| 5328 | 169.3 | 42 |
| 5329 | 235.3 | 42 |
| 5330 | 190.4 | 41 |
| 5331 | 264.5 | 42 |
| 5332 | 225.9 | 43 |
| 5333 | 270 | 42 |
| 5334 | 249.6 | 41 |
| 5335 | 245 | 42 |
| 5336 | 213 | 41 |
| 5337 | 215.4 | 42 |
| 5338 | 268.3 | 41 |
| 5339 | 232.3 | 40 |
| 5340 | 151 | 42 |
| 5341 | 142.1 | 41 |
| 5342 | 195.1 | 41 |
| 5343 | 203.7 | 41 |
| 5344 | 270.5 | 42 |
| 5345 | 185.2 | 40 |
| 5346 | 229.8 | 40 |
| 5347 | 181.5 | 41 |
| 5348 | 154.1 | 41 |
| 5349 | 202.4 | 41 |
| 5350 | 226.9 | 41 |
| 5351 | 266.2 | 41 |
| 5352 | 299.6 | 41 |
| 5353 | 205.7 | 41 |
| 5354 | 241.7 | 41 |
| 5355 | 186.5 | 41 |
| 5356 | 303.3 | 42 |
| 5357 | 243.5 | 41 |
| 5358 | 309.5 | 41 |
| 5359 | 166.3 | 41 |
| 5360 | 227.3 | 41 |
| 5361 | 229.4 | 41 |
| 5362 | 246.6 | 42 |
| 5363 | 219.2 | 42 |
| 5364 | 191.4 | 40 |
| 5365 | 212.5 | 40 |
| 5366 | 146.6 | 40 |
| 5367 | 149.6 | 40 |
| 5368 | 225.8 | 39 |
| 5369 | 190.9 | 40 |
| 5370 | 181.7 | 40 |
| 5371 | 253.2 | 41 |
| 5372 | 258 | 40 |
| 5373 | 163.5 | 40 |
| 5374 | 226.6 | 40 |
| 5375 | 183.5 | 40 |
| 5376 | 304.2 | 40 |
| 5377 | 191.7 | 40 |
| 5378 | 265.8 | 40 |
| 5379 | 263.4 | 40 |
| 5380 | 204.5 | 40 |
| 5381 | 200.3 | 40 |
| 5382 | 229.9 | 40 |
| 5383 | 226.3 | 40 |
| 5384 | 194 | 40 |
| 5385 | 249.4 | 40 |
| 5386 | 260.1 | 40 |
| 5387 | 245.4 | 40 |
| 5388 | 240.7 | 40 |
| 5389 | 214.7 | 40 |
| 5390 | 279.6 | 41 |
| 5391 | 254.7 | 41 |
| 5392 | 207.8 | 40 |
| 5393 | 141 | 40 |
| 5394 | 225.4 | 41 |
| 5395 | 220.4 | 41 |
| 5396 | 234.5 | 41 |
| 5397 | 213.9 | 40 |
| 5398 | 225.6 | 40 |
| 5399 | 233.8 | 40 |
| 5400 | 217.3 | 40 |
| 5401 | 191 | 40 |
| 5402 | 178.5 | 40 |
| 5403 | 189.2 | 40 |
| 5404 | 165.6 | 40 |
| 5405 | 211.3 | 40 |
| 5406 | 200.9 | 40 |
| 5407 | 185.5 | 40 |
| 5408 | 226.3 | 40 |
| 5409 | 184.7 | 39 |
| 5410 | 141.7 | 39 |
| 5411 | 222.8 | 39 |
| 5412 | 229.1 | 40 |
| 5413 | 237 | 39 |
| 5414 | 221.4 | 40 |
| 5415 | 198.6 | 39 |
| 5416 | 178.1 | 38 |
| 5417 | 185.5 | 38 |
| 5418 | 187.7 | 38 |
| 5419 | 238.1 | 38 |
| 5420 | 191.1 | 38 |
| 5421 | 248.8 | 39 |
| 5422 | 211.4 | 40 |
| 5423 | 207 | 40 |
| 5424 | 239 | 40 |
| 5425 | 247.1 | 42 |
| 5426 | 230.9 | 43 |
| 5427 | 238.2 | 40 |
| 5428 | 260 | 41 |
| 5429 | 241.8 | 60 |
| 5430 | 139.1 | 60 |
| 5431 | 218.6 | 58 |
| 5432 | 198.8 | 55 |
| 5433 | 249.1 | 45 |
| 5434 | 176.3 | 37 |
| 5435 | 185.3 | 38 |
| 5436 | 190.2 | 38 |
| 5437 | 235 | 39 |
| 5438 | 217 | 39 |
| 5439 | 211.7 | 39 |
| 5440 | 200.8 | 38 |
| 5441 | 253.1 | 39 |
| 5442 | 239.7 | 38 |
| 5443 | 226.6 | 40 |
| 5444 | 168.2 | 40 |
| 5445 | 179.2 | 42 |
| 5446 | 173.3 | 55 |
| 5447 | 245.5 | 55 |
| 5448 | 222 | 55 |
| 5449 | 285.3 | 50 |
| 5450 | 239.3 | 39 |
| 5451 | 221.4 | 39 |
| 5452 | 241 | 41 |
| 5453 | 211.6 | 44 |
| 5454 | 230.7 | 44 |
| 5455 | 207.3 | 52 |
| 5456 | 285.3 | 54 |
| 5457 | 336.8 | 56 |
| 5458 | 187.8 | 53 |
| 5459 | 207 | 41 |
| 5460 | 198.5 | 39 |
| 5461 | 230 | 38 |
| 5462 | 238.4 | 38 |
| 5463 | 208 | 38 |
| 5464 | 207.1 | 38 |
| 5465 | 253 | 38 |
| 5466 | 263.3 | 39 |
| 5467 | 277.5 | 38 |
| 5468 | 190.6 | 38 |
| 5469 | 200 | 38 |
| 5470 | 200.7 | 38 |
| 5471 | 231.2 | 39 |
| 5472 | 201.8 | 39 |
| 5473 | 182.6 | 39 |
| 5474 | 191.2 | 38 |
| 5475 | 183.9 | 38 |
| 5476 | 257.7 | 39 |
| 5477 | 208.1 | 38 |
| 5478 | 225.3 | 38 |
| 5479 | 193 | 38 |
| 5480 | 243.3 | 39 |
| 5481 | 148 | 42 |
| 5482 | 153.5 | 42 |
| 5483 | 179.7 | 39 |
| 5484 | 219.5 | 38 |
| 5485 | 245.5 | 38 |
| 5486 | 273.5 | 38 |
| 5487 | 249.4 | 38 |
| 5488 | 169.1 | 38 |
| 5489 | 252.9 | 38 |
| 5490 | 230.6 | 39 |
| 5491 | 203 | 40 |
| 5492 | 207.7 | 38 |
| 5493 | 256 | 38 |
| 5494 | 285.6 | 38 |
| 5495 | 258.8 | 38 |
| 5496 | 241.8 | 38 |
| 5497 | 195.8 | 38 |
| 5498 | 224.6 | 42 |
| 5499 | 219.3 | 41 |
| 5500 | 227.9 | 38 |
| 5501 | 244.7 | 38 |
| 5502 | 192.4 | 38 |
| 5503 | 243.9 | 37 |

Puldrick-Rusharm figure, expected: 14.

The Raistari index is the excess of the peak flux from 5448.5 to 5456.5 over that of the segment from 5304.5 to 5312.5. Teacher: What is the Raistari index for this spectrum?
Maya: -60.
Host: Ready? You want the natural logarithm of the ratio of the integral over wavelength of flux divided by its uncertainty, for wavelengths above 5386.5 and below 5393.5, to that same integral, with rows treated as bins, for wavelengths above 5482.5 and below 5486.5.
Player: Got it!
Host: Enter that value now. 0.5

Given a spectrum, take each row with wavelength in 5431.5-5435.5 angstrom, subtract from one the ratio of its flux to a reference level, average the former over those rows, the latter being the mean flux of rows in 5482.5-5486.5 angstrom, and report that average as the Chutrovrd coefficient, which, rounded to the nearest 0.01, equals 0.12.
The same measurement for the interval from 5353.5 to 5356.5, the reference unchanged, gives -0.06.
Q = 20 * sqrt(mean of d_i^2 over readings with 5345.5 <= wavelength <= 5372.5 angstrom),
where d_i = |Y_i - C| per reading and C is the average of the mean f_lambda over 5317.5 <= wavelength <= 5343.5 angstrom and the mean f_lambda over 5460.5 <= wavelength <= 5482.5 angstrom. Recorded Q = 888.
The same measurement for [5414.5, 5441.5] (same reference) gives 583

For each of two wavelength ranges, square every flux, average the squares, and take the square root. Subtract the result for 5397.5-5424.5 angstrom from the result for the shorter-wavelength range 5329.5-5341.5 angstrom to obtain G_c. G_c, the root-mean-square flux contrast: 19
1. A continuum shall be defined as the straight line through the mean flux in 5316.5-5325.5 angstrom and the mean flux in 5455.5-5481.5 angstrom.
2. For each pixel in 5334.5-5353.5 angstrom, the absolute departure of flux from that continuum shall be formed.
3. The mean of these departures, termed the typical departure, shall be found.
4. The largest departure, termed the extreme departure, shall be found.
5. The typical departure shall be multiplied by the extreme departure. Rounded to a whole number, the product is 2978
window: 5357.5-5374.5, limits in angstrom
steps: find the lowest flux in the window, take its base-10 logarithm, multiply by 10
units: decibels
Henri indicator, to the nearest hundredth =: 21.66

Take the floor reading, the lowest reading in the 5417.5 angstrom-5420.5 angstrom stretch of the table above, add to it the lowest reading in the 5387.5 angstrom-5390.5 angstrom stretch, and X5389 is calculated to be 402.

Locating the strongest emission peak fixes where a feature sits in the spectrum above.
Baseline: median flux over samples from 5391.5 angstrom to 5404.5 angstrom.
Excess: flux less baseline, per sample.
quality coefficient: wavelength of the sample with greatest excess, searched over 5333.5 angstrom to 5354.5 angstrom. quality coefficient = 5352 angstrom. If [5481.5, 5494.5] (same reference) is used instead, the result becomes 5494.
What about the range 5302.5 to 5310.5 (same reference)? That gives 5309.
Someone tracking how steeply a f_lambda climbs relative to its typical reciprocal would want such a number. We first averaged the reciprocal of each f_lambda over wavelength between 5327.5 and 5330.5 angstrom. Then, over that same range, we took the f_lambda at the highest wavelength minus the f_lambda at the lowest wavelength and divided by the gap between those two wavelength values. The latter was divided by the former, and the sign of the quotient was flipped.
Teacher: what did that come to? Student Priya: -2054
